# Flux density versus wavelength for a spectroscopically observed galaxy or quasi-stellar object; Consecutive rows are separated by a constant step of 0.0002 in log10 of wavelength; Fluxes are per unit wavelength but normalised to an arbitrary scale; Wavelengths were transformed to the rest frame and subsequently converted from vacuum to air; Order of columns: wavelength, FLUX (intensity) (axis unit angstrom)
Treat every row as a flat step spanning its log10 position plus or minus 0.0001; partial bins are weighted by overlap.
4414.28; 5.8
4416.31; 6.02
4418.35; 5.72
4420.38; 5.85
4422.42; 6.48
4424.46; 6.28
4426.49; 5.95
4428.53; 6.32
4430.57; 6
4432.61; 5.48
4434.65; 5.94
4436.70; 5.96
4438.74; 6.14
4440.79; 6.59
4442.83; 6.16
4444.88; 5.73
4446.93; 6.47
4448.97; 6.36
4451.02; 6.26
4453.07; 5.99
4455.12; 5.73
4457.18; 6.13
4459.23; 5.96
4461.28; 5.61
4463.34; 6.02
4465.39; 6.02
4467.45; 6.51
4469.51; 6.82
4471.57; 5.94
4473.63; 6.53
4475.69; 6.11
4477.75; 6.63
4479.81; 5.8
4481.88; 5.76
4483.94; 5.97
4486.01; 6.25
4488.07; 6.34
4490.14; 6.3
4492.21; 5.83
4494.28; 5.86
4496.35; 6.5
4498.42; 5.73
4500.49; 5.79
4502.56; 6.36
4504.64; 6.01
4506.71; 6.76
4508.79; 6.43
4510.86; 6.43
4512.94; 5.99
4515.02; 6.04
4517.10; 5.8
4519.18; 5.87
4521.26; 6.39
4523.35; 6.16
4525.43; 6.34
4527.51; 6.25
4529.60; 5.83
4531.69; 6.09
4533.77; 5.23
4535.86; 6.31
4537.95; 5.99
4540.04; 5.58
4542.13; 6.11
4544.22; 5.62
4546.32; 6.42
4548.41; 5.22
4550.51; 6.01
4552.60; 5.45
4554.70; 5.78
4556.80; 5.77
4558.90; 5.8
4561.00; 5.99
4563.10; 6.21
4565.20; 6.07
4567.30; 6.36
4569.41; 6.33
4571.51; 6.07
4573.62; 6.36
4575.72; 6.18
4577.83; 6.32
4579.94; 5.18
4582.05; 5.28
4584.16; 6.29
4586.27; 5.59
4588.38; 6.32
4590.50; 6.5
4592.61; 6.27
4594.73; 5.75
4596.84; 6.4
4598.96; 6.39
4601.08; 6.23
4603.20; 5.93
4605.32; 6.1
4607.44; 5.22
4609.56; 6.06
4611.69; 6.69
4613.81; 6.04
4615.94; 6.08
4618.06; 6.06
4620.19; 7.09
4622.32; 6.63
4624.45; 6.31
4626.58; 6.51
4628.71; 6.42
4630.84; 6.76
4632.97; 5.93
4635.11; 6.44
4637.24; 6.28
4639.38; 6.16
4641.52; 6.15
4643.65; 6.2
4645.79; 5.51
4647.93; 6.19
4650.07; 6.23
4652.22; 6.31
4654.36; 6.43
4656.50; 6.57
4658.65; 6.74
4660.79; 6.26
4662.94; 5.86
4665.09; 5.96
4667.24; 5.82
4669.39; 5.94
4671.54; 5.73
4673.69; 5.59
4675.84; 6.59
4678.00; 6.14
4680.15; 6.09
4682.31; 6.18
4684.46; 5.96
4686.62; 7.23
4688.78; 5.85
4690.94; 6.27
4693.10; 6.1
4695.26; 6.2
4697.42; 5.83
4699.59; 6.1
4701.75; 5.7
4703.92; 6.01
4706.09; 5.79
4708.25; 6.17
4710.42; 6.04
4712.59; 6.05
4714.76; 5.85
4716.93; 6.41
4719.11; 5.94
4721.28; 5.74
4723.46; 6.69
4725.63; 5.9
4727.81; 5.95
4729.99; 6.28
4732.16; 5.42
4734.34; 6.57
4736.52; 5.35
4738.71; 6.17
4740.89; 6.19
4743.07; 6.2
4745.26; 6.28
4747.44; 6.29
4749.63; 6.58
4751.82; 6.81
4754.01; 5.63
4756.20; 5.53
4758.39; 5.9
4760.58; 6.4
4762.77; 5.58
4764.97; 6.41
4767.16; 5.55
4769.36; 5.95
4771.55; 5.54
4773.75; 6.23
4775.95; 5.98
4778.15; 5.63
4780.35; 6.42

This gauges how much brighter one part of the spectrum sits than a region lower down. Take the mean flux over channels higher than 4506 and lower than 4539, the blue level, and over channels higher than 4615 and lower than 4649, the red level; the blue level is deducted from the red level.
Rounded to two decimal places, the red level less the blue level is 0.18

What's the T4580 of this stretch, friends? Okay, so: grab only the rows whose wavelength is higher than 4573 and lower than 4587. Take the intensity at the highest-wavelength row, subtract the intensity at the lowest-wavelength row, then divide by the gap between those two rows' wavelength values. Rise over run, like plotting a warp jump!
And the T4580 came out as -0.061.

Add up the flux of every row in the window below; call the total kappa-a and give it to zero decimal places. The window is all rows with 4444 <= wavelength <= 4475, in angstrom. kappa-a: 92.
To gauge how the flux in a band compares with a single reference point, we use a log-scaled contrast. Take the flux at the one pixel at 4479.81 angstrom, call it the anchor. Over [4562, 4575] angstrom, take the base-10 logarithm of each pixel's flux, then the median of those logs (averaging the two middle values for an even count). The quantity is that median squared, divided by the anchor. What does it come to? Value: 0.110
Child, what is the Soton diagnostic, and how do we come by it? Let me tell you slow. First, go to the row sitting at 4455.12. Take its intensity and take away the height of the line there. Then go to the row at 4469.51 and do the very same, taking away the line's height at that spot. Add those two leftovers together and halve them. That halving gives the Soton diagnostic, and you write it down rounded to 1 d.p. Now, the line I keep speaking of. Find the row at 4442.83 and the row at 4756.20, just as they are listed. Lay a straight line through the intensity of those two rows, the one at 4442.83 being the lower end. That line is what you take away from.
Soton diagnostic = 0.2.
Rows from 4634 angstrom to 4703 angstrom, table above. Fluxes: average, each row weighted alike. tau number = 6.14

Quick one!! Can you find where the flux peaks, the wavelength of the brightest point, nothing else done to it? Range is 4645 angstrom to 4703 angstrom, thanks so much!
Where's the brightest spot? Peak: 4686.62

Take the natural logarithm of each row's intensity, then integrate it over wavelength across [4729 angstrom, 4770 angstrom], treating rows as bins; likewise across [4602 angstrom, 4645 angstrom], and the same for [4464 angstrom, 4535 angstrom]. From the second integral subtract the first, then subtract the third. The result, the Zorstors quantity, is -124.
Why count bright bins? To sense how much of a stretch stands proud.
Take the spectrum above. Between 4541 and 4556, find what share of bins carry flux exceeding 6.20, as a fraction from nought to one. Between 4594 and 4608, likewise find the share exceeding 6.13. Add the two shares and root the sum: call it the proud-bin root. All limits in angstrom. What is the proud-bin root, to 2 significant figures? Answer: 0.76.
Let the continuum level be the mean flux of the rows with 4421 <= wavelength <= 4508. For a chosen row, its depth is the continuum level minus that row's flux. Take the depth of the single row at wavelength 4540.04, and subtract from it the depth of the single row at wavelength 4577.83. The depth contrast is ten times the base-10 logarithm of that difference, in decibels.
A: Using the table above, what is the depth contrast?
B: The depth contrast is -1.3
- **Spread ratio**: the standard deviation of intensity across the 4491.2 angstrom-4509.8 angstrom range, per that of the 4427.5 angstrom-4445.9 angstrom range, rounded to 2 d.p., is 1.16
